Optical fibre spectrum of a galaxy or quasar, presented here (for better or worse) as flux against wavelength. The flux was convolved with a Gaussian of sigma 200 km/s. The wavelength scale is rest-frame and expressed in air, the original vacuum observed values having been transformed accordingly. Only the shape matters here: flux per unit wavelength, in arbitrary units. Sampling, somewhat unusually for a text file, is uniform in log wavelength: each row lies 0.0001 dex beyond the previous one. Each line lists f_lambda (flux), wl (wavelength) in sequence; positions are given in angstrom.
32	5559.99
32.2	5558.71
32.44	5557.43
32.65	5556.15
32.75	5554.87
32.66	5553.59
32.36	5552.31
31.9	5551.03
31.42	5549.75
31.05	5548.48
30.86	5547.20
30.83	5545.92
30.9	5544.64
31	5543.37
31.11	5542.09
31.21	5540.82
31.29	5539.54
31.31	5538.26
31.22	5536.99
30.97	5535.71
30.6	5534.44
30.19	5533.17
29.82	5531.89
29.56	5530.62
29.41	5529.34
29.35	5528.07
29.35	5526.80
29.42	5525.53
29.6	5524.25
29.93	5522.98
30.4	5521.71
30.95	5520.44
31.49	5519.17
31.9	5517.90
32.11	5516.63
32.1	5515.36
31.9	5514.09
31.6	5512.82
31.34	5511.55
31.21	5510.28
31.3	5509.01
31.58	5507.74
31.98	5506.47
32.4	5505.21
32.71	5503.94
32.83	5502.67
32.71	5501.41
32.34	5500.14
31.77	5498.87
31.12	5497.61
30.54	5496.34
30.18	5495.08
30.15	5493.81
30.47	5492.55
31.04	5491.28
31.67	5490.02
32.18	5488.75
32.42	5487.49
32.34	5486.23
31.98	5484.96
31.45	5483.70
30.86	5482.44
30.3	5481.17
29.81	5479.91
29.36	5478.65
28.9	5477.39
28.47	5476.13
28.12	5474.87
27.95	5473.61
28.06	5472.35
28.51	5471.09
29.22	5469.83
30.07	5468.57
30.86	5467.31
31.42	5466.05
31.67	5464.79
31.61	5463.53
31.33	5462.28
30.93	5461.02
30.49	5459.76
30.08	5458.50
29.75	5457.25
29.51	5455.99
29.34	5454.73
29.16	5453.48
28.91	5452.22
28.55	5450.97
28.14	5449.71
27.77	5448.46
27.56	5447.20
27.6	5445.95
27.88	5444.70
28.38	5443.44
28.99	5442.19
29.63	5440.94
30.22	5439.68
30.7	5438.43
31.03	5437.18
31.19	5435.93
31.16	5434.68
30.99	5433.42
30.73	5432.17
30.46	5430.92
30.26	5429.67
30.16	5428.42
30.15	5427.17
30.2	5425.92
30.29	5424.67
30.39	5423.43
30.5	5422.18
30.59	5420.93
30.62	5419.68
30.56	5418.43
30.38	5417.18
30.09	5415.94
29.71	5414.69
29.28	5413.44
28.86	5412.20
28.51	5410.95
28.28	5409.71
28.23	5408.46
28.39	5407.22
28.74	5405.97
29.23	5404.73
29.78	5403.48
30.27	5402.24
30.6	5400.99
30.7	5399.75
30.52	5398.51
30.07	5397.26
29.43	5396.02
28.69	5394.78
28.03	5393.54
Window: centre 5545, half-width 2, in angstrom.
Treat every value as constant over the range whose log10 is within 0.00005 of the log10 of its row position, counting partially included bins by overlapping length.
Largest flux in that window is 31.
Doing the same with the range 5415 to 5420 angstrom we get 30.62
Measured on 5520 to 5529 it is 30.95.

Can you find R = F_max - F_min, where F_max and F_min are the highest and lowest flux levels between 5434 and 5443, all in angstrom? 2.2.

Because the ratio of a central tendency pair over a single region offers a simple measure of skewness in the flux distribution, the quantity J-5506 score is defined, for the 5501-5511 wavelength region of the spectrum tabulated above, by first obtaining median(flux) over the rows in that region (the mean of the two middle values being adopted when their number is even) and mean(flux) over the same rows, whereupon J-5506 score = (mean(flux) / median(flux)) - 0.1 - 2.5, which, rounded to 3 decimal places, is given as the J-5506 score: -1.603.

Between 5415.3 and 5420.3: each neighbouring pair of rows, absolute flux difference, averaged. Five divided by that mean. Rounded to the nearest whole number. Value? 28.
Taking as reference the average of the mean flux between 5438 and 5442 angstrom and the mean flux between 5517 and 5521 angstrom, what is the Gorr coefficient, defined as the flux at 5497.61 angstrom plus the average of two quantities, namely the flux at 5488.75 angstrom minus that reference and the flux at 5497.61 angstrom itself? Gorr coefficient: 47.4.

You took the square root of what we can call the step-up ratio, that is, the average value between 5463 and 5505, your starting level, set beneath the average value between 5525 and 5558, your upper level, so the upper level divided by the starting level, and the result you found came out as 1.00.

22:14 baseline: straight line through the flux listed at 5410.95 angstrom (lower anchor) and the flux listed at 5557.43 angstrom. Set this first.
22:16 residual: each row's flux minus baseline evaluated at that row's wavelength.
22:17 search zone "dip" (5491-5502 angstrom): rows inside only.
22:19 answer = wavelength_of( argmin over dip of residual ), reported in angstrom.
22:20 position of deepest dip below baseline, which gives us 5495.08 angstrom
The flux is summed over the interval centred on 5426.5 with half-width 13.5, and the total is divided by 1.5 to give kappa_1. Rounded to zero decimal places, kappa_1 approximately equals 446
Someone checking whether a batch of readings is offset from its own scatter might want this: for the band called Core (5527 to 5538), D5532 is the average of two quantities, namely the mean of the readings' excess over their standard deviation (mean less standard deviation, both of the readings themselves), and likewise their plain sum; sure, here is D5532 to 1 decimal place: 135.3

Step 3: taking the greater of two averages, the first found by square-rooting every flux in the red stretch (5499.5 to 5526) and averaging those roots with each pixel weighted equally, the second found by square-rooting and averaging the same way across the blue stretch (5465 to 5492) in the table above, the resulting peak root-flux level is 5.61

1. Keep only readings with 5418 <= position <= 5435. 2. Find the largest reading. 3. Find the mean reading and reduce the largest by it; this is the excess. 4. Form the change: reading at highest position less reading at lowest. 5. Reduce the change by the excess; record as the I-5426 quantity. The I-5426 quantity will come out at -0.1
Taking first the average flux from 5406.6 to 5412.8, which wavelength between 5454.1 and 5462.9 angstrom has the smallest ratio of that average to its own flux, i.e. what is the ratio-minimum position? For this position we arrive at 5462.28 angstrom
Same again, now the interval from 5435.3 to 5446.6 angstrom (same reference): 5435.93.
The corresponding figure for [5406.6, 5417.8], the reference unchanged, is 5417.18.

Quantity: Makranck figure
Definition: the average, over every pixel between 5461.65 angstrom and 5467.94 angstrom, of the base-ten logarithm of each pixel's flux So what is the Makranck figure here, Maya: 1.50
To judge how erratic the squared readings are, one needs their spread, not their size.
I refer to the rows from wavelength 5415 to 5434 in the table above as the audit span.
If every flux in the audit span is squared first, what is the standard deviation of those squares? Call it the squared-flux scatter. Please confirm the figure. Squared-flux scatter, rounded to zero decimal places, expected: 15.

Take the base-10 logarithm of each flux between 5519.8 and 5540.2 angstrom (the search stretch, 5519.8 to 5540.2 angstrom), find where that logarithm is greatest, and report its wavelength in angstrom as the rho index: 5538.26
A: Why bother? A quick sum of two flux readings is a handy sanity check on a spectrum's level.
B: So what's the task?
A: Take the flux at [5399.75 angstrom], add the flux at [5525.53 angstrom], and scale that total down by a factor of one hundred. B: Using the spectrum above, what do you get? 0.601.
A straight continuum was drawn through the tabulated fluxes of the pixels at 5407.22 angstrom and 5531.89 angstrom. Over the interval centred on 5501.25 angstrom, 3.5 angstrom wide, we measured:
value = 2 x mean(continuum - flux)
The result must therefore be -6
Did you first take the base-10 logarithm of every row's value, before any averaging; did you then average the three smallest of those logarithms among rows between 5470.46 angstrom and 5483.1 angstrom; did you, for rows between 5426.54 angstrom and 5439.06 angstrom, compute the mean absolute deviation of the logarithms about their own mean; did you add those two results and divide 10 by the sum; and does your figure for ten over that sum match 6.88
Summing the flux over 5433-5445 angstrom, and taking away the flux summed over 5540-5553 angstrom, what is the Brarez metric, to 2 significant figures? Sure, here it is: -12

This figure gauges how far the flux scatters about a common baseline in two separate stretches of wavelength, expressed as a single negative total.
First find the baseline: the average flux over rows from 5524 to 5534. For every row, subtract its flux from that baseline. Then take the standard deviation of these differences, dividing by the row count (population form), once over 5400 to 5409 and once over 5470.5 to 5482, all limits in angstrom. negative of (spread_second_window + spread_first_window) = -1.6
